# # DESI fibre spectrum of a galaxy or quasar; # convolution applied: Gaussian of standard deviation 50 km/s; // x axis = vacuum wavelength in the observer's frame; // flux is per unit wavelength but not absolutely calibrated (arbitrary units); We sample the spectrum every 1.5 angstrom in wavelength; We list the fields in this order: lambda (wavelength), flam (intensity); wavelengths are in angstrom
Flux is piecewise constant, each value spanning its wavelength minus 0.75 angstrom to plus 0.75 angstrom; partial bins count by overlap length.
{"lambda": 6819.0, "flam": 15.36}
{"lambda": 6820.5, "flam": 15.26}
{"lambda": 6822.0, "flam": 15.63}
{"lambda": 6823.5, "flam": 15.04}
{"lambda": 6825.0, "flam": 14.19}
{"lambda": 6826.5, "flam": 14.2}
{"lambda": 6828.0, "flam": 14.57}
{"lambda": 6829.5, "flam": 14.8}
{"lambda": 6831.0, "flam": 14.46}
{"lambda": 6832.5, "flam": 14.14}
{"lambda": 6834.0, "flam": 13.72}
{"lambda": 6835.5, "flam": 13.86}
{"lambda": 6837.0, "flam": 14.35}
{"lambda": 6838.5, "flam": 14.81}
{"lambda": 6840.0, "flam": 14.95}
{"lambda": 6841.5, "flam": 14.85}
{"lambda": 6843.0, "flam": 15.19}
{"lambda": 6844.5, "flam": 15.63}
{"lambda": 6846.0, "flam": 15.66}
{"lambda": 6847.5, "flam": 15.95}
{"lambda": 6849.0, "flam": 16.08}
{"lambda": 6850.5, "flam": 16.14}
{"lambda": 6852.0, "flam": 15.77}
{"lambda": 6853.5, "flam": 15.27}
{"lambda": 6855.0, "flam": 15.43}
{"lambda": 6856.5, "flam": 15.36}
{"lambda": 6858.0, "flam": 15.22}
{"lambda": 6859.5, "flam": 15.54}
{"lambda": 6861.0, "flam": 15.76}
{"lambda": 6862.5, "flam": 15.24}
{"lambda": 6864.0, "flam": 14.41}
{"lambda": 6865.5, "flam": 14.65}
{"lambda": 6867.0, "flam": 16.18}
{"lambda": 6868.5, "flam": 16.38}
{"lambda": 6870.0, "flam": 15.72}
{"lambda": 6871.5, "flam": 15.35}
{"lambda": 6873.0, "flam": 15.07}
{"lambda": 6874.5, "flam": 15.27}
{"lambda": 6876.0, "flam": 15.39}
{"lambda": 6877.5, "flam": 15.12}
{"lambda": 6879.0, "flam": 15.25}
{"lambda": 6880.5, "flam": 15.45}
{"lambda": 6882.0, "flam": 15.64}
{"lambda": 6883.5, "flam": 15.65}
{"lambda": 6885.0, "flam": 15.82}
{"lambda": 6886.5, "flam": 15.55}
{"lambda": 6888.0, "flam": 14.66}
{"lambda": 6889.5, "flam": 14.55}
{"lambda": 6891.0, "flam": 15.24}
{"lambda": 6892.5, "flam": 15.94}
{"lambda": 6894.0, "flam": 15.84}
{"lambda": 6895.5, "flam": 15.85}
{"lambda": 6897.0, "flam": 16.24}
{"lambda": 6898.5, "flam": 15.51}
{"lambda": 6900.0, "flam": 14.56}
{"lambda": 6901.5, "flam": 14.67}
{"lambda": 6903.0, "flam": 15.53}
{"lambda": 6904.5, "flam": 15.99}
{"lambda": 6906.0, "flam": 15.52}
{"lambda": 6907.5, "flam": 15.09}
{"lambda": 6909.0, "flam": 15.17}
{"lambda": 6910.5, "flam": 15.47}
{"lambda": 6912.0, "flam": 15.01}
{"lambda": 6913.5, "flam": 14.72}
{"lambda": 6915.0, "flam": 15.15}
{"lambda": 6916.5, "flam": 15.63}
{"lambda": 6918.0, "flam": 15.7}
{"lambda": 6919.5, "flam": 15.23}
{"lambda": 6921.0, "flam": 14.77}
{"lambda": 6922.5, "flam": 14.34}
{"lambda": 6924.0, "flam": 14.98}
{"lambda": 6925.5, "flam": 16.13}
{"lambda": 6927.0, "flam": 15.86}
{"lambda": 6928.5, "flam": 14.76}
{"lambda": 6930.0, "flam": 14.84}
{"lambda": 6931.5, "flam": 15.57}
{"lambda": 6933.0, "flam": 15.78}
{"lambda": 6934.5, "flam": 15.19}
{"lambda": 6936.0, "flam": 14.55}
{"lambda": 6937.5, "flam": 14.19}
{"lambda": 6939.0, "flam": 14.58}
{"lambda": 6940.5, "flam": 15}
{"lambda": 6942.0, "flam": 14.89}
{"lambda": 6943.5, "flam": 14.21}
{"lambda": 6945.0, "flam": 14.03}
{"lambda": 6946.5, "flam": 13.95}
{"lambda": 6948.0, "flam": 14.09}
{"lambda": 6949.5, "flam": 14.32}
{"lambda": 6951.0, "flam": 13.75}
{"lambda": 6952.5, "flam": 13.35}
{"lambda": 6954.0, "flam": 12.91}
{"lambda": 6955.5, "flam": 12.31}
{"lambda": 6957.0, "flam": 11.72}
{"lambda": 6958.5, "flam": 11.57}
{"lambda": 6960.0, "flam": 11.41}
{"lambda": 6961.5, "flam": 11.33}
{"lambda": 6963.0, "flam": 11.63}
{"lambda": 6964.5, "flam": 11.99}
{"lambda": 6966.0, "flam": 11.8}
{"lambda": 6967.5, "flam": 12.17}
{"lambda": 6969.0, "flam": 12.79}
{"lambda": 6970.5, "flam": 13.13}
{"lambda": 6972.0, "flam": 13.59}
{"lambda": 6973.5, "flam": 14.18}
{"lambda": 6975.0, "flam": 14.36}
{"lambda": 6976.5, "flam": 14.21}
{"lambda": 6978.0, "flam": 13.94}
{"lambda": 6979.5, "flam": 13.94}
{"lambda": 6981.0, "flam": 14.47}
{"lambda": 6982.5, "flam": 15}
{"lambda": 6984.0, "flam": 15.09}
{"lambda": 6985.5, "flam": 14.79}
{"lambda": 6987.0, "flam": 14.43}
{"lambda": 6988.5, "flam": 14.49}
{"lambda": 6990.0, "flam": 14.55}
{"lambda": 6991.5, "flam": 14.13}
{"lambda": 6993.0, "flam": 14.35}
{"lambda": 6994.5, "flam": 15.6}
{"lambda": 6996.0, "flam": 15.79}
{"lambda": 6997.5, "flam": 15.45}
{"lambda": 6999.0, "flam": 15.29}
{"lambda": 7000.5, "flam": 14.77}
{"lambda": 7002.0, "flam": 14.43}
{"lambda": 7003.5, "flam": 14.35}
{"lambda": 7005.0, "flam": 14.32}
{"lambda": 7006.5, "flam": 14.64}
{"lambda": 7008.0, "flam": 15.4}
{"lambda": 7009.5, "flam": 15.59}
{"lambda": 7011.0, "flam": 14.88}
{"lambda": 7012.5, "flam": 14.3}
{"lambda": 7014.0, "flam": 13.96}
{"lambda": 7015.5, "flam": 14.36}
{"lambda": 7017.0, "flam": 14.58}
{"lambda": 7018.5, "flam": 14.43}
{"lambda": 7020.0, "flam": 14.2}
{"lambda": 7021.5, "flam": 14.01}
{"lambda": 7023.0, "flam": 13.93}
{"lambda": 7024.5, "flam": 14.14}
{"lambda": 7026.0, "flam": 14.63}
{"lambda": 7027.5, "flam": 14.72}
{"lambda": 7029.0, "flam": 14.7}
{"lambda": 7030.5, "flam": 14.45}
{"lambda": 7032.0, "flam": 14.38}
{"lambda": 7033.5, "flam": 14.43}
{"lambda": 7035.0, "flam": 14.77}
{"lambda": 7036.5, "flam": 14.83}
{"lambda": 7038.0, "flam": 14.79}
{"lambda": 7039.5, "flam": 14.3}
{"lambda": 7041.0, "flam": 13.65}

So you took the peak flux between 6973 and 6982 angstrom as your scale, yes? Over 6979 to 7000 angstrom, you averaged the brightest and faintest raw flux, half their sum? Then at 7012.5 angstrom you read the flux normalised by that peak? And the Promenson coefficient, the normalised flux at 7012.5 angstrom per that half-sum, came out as 0.066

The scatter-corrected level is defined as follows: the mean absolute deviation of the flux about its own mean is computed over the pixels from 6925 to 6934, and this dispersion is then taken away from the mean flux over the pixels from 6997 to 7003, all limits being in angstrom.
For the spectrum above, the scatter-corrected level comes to 14.5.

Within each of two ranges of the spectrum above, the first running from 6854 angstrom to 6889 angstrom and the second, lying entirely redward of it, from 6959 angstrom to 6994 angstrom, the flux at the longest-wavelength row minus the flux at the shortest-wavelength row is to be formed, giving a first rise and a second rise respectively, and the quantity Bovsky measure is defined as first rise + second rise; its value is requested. 2.2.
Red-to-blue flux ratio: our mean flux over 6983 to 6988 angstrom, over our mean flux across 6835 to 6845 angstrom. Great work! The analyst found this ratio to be 1.00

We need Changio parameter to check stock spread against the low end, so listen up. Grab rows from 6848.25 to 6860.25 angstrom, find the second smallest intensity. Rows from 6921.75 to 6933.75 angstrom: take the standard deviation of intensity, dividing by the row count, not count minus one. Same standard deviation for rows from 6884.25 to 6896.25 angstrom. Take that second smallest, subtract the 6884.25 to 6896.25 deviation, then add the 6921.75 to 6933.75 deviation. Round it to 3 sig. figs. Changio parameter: 15.3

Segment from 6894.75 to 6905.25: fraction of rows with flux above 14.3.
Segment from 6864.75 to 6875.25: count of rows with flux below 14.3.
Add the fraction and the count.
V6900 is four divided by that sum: 4.0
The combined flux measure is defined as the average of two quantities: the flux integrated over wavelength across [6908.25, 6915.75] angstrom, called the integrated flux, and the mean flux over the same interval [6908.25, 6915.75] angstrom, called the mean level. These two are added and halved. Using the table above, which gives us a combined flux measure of 64.2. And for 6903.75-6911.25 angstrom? 65.7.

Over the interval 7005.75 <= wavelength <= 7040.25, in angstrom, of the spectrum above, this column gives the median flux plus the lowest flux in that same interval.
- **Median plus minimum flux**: 28.4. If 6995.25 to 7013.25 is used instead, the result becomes 29.1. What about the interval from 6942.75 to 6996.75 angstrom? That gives 25.3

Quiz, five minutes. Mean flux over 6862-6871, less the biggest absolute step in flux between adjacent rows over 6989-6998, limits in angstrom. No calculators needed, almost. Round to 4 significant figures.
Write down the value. 14.18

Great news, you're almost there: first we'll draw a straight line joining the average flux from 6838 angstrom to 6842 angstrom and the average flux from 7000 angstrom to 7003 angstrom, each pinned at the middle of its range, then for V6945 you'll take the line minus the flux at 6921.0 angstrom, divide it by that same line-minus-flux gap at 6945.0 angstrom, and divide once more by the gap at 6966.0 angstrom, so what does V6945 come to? 0.0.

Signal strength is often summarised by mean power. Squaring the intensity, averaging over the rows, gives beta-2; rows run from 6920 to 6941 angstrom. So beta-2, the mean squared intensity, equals 226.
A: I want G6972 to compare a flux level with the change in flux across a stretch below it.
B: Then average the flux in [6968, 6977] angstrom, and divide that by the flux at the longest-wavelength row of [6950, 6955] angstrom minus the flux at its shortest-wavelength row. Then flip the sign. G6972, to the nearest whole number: 16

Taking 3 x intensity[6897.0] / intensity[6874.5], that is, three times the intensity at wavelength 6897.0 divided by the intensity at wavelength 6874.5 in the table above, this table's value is 3.19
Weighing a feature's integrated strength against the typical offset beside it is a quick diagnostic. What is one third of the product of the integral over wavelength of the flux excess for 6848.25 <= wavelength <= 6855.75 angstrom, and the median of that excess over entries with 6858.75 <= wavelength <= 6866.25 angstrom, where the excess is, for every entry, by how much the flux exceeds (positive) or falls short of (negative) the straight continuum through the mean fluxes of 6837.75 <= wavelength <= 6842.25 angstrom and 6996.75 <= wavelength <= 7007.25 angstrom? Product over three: 0.8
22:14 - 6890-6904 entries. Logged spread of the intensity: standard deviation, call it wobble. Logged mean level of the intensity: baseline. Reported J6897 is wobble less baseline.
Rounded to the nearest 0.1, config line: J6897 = -14.9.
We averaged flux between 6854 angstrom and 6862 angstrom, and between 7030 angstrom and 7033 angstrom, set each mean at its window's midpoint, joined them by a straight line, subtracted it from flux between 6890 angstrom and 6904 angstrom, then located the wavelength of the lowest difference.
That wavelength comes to 6900.0 angstrom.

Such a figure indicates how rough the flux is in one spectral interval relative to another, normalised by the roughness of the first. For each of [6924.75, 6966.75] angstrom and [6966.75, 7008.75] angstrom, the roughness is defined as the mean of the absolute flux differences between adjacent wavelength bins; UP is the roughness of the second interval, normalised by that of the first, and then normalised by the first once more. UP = 2.5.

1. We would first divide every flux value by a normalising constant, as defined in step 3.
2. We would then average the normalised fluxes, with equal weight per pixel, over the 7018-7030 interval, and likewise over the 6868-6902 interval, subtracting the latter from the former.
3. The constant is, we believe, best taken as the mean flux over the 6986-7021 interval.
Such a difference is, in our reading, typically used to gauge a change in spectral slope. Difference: -0.073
